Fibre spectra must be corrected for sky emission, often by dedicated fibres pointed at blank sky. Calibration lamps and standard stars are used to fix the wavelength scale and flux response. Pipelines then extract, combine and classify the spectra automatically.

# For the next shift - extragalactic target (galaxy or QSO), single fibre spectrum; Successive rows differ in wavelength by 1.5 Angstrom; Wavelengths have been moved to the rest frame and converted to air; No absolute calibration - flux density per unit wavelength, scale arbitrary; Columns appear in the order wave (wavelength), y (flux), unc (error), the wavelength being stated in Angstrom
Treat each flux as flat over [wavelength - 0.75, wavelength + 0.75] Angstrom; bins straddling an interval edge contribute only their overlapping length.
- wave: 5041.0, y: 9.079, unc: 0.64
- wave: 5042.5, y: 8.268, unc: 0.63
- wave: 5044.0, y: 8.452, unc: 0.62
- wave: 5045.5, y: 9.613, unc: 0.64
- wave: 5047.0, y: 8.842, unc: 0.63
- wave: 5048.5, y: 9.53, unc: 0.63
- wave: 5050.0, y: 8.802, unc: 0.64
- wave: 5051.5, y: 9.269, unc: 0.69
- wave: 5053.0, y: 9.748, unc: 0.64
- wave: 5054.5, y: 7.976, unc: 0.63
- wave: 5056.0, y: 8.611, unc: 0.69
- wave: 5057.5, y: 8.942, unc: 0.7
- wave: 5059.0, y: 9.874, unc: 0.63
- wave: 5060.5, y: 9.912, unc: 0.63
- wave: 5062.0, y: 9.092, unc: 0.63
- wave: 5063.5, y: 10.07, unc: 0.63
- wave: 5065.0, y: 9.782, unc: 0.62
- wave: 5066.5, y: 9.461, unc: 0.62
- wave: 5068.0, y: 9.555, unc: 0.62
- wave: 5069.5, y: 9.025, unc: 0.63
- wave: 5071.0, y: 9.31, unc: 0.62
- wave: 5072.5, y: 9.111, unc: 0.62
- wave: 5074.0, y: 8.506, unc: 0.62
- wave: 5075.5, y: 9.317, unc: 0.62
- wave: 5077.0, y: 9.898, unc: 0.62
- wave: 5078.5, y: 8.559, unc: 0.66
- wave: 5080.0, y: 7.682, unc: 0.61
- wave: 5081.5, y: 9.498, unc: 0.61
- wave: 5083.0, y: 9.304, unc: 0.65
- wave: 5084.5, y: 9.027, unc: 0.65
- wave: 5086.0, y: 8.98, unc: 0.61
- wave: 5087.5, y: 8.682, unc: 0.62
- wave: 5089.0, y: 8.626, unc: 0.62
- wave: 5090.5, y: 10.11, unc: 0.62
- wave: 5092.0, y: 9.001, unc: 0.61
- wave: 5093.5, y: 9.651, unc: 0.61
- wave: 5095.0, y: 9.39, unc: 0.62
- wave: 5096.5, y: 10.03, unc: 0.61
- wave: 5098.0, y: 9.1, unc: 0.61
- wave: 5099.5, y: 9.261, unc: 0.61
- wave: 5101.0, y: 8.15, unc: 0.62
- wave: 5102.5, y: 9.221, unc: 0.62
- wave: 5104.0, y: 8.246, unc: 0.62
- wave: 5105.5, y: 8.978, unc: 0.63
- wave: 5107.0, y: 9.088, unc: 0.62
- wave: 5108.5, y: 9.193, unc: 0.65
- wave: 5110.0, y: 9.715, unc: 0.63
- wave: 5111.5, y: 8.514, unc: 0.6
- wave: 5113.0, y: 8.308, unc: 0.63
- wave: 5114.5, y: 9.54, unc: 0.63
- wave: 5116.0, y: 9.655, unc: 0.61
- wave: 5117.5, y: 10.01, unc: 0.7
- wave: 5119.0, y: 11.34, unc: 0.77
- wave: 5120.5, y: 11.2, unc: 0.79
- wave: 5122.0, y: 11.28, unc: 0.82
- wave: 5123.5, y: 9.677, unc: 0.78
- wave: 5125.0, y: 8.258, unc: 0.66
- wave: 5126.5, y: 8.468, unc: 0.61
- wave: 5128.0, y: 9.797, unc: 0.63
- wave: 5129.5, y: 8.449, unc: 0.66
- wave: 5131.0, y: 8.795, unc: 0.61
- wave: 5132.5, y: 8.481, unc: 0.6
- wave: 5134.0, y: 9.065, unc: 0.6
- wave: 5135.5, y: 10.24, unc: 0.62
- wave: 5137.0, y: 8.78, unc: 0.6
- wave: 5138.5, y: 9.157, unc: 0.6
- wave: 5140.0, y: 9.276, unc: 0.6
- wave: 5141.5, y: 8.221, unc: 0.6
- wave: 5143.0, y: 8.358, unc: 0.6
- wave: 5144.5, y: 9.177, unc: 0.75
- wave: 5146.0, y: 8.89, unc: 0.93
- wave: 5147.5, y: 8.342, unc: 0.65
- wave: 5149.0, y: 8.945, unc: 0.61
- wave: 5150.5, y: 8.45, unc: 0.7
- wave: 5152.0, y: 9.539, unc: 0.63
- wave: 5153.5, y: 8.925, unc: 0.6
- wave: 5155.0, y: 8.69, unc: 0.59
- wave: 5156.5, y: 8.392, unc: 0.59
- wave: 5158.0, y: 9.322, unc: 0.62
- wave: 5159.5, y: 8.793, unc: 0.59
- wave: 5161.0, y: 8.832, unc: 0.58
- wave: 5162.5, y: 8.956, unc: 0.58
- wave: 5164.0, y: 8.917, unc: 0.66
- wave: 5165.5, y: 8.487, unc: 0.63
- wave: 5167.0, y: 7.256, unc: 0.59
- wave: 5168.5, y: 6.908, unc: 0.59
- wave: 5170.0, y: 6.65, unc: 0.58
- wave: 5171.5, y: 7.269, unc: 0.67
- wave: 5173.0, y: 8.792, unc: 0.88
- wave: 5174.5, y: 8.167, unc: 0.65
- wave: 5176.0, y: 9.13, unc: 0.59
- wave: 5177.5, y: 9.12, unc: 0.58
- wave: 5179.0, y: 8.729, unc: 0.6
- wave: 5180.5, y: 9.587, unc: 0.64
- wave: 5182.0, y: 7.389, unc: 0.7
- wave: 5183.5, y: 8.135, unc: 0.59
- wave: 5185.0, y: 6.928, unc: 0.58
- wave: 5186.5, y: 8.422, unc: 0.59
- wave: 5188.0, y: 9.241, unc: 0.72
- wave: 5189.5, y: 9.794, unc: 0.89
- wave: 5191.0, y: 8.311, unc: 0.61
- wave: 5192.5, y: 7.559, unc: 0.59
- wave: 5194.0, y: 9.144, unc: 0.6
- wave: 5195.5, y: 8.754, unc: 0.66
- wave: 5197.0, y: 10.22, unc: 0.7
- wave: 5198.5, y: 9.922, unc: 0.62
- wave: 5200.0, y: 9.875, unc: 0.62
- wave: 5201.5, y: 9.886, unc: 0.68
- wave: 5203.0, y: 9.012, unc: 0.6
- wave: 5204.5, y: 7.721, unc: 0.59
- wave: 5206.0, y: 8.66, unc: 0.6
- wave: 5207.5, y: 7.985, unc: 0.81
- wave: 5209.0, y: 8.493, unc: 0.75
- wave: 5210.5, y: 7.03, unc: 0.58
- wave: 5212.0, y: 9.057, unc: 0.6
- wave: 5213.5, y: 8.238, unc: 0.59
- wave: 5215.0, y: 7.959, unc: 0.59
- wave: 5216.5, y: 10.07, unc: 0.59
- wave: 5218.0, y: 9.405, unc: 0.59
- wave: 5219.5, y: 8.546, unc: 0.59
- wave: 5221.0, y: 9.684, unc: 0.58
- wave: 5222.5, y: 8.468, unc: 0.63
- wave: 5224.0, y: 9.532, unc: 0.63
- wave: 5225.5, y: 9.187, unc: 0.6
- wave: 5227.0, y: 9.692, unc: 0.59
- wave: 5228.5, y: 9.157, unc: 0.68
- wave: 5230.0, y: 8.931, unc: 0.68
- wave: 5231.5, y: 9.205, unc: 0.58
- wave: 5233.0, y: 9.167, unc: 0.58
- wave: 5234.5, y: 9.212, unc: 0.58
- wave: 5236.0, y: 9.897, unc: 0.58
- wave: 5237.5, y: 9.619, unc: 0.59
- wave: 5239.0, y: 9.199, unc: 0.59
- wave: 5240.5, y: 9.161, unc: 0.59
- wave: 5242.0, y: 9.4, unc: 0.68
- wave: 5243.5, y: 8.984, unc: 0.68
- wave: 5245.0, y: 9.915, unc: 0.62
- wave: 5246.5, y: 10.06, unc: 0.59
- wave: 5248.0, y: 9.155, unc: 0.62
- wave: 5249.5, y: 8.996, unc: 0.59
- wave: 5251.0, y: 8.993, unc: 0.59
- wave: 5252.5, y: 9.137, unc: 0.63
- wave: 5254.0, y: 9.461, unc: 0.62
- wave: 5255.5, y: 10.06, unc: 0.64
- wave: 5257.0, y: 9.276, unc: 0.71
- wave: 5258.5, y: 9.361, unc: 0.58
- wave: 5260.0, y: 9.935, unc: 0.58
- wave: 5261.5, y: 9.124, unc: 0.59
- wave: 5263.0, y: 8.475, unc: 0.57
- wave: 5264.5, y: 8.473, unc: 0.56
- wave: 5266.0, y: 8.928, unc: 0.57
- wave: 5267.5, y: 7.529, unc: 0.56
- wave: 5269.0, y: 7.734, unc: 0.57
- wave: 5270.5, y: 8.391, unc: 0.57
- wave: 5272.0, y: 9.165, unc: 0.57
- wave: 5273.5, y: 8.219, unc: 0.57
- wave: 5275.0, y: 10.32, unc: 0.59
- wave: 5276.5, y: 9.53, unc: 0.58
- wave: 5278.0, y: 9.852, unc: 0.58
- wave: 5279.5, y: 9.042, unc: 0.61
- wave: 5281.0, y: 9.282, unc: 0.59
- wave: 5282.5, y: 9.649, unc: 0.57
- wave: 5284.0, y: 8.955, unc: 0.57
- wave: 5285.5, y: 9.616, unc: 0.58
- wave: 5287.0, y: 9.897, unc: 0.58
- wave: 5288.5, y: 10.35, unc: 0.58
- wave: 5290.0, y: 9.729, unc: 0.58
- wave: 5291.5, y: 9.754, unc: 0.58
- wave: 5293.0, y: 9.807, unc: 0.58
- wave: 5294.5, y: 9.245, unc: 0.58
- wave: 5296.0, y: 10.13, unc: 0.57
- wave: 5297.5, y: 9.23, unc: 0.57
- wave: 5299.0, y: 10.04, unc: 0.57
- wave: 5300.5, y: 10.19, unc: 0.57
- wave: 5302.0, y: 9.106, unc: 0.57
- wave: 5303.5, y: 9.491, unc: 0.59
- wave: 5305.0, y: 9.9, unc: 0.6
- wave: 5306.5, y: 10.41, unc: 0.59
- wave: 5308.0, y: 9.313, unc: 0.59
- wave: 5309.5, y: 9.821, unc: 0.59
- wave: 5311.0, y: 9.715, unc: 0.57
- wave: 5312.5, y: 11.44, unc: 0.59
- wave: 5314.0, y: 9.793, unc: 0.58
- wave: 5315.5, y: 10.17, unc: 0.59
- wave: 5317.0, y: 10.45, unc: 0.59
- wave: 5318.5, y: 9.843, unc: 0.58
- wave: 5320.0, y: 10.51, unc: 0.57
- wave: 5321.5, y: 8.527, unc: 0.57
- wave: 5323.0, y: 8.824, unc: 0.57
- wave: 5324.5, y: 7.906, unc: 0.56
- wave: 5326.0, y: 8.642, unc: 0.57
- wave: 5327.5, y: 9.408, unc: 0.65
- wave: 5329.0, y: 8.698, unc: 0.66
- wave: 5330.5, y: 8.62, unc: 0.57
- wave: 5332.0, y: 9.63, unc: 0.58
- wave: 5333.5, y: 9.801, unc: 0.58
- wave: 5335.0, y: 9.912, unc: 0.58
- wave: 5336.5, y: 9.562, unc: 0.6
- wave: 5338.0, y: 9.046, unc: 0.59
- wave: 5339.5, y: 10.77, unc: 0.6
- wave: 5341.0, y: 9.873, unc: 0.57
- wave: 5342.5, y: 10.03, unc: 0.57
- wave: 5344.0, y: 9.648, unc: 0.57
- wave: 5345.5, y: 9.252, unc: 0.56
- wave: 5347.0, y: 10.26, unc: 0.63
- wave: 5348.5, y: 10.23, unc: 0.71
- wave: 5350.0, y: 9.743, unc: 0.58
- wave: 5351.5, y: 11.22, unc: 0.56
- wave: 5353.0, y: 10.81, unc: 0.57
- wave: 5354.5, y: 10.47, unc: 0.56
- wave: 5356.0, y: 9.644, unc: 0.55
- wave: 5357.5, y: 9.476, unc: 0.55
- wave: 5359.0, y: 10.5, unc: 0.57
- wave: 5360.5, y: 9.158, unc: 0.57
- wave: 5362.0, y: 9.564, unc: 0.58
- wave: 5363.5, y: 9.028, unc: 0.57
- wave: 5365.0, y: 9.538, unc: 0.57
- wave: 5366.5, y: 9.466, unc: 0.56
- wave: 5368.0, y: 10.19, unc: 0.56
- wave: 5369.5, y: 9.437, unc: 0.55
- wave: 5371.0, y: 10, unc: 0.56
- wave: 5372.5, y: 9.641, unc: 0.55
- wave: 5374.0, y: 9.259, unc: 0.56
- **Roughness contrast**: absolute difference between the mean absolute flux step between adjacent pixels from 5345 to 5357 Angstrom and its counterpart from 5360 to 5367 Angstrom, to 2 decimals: 0.27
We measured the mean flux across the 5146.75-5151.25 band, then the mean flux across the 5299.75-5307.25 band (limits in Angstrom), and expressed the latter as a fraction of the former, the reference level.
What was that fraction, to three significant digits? 1.14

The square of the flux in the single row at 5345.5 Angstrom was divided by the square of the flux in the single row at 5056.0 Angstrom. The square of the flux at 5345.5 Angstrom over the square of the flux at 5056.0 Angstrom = 1.15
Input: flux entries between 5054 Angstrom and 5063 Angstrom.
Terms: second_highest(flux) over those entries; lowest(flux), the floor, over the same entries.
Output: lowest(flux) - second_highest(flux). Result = -1.90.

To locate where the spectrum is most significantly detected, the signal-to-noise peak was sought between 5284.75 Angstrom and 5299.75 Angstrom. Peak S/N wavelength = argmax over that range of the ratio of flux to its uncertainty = 5288.5 Angstrom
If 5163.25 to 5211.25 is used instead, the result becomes 5198.5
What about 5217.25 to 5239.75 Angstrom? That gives 5236.0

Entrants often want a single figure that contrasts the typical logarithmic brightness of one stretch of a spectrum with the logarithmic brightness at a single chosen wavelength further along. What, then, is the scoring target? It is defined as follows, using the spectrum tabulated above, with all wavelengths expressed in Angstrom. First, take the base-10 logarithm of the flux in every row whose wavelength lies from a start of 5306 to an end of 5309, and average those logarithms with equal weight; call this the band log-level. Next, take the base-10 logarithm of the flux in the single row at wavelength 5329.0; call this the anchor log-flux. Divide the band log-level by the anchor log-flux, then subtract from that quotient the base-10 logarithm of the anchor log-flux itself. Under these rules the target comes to 1.08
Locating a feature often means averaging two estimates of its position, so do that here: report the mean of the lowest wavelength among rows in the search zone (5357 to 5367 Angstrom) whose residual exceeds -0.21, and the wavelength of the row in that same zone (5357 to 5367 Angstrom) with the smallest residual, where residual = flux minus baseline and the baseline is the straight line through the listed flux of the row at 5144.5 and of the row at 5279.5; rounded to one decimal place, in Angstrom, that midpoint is 5360.5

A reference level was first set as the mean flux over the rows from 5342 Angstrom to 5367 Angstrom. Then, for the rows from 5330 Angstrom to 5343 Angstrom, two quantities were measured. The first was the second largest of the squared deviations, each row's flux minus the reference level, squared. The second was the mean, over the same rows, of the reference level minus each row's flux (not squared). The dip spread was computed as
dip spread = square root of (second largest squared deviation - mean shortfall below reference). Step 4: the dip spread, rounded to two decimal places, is 0.77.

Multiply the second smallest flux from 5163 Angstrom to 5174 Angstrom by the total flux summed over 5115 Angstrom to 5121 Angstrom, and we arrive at 292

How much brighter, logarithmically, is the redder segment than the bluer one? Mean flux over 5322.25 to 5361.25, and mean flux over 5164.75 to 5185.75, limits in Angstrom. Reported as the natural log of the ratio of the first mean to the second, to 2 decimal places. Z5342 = 0.18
